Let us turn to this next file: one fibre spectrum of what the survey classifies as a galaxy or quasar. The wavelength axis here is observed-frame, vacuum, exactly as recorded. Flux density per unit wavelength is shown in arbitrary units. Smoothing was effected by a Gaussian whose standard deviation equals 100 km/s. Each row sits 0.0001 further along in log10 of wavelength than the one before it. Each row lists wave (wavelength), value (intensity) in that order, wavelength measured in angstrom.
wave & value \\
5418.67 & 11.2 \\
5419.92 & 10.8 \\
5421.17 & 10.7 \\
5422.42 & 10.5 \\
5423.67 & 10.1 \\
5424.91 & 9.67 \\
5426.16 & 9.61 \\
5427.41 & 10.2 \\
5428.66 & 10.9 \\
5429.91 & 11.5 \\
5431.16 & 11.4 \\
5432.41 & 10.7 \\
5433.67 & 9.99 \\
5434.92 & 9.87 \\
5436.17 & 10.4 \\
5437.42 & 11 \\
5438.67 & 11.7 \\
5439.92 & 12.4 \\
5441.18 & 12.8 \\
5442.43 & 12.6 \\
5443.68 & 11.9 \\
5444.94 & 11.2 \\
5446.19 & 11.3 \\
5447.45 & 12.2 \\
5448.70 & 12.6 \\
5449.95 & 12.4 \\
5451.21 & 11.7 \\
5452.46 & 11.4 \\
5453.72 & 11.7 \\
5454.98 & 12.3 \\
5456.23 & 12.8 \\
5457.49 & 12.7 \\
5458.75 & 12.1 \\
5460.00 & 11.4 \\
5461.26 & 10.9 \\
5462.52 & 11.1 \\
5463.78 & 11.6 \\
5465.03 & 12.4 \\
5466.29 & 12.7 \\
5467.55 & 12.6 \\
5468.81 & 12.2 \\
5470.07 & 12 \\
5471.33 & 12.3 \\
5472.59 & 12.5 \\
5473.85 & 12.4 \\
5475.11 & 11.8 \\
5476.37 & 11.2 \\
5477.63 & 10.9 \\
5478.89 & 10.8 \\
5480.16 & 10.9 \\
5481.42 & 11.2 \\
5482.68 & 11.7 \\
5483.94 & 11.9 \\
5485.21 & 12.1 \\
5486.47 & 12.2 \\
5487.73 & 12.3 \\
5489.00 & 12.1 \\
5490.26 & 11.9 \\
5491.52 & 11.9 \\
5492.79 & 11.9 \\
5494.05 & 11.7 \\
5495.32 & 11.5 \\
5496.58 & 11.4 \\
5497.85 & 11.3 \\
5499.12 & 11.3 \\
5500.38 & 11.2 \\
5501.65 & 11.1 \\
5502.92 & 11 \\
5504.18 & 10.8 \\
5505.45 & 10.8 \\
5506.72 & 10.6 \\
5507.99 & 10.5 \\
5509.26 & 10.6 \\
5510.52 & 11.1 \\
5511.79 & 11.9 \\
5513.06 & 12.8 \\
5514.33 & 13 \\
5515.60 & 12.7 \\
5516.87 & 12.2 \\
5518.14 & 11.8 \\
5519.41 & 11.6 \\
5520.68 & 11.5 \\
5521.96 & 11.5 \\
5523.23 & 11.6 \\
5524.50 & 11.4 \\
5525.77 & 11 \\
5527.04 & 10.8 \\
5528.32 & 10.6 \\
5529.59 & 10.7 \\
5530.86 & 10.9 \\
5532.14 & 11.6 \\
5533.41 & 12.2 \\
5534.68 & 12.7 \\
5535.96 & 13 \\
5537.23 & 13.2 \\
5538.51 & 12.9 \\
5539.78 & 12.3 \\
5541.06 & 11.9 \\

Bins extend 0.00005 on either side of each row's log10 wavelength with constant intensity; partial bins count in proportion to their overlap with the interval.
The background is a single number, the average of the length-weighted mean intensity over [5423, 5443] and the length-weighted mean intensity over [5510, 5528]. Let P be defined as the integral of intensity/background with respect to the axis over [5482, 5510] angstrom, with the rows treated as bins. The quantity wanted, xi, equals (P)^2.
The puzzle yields 799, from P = 28.3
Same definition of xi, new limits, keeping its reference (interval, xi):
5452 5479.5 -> 833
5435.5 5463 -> 825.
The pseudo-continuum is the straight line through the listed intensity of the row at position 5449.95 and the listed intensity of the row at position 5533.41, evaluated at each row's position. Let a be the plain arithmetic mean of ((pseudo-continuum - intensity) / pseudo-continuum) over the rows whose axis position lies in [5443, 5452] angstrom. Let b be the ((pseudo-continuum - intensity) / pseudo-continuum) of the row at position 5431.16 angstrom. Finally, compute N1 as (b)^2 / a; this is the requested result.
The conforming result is 0.17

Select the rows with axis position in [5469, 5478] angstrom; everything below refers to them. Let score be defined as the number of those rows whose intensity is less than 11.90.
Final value 3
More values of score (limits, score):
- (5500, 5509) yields 7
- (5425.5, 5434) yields 7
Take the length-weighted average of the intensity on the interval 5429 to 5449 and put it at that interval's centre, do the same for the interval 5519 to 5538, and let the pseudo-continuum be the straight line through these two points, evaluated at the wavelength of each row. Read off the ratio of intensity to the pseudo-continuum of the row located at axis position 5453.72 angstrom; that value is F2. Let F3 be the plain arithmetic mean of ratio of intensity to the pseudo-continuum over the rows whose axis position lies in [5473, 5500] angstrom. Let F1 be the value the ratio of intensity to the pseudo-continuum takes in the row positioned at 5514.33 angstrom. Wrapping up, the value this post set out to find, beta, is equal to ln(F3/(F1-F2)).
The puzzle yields 2.3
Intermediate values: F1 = 1.12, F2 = 1.02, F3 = 1.01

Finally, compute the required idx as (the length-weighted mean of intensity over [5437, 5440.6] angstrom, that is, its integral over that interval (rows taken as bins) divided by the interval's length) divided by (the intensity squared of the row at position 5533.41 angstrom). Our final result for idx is 0.079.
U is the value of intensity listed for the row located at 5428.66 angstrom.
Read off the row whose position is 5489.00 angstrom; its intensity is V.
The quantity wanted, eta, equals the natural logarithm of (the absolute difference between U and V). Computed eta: 0.18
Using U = 10.9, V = 12.1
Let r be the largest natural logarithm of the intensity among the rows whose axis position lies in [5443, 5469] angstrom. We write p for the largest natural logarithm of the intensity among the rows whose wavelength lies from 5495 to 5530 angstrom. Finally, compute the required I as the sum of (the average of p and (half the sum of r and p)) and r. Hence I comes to 5.11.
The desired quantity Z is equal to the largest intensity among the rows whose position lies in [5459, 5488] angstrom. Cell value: 12.7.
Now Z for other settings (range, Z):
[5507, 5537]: 13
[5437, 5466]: 12.8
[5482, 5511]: 12.3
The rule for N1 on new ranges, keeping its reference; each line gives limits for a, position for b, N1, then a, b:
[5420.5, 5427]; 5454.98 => 0.00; 0.188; 0.007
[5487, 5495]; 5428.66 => 0.57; 0.027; 0.125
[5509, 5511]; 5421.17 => 0.18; 0.115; 0.142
